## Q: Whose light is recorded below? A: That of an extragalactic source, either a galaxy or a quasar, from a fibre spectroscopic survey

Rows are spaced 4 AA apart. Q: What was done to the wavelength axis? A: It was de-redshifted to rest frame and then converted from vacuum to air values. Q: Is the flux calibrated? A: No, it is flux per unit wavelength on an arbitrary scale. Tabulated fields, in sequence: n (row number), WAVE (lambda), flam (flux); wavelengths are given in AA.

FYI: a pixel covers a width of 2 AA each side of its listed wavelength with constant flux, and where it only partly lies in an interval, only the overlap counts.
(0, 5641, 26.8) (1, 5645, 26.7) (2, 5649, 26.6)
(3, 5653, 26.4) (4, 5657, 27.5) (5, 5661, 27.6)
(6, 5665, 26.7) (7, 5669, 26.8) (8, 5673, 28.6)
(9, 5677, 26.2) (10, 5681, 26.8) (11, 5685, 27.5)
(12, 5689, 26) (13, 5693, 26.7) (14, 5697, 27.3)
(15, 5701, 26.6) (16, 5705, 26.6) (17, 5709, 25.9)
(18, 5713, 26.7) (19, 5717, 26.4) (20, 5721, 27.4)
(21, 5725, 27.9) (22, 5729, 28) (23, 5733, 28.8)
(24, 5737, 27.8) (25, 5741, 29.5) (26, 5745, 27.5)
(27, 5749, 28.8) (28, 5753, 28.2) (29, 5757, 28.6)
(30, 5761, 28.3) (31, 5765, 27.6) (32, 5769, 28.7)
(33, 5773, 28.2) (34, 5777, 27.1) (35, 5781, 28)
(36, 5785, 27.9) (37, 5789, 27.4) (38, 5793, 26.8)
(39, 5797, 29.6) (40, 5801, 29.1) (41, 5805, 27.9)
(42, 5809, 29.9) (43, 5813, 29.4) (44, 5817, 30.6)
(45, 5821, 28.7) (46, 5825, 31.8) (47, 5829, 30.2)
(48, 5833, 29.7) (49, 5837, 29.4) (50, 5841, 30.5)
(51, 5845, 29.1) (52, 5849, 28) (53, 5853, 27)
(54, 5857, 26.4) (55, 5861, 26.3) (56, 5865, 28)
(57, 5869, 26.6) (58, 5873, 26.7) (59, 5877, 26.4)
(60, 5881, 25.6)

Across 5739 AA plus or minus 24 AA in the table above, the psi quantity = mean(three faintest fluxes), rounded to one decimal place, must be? 27.1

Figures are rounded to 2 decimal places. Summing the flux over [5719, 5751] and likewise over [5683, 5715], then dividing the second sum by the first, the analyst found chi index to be 0.95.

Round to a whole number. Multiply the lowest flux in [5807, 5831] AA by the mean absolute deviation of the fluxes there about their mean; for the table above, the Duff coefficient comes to 22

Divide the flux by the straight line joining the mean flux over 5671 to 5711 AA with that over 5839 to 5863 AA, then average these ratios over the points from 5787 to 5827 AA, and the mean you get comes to 1.06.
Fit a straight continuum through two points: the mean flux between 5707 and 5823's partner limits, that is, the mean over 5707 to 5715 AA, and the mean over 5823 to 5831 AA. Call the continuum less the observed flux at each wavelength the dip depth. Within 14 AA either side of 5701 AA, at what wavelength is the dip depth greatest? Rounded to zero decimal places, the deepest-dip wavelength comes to 5709 AA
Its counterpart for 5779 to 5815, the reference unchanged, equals 5793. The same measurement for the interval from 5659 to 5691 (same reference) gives 5689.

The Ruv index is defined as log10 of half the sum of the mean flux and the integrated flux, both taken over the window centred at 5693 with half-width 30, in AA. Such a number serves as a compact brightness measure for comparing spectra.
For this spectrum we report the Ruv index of 2.91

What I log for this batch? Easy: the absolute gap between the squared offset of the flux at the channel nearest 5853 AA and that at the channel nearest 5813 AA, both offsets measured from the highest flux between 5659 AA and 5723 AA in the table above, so 1.9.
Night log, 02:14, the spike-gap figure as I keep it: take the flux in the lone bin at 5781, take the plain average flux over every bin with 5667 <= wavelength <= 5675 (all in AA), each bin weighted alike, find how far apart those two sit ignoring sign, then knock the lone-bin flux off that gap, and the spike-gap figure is -27.7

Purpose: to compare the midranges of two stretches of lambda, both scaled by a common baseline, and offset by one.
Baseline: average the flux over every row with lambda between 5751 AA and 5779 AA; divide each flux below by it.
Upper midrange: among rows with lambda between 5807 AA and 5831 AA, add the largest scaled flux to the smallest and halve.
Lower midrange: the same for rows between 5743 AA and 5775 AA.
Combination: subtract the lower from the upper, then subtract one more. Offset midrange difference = -0.925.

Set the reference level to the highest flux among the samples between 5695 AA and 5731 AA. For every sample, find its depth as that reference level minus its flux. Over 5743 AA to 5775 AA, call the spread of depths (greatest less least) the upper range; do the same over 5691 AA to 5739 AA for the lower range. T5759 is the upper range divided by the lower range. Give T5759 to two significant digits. 0.45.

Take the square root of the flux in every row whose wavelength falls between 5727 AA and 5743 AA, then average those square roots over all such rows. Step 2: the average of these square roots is 5.34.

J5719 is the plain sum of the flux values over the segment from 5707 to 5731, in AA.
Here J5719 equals 162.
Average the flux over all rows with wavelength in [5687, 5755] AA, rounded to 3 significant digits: 27.4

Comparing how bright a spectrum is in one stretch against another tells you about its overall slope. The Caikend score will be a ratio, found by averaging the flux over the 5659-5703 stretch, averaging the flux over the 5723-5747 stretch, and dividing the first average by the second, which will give 0.955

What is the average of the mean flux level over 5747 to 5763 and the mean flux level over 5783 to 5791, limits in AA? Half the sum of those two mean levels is 28.1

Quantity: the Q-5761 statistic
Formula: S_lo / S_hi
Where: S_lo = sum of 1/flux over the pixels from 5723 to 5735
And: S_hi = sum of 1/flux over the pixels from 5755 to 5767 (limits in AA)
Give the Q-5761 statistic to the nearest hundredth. 1.00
